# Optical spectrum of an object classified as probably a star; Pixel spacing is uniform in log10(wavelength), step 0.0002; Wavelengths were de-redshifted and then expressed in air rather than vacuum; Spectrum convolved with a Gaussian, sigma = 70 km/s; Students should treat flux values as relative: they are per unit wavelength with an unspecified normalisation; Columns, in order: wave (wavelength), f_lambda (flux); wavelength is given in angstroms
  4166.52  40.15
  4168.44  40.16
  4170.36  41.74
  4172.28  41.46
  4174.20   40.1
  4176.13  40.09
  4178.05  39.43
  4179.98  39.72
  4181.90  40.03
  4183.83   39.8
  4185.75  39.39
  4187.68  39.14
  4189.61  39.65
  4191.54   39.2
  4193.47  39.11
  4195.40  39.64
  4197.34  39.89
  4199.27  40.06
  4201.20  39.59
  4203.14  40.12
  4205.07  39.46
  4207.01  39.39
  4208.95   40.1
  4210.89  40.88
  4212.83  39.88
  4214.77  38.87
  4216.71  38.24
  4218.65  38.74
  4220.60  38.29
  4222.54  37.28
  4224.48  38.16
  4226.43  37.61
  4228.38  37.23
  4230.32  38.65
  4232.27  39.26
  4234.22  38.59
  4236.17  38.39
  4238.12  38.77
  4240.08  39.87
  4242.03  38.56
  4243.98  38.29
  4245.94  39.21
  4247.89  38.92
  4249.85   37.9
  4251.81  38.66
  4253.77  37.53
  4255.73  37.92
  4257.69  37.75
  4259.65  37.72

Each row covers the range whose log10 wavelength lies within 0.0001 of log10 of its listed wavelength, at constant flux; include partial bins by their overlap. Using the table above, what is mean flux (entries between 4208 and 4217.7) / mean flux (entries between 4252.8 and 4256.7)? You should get 1.050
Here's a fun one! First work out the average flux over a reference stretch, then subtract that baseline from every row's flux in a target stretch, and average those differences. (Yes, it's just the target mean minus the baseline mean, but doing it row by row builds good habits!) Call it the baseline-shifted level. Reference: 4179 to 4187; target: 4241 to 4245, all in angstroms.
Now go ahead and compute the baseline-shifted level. -1.3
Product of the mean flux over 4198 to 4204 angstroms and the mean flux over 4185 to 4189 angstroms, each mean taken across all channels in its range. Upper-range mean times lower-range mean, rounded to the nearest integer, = 1568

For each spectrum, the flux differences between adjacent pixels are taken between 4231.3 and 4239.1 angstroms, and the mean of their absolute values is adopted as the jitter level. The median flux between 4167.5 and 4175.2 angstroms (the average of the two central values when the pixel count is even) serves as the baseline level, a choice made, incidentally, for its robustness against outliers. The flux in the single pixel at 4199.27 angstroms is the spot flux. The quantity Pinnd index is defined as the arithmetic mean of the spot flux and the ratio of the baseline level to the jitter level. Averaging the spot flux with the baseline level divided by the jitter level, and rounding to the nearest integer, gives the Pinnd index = 69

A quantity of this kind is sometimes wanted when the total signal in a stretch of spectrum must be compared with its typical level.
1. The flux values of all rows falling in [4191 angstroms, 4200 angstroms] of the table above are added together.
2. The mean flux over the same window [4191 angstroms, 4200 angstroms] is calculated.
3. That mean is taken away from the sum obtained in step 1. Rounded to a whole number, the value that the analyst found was 158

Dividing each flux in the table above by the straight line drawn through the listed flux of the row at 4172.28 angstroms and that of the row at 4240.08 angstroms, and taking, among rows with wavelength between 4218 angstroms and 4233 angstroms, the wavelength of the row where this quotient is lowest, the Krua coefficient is 4222.54 angstroms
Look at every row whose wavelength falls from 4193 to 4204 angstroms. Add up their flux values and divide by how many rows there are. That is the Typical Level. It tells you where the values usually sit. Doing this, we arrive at 39.7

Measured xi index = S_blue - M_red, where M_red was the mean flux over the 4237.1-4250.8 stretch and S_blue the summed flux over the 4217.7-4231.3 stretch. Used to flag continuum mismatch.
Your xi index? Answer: 227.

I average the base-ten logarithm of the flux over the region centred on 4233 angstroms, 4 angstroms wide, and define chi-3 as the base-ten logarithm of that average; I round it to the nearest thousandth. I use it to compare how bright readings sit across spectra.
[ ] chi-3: 0.201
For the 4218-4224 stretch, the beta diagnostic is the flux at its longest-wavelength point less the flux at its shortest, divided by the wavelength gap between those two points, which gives -0.38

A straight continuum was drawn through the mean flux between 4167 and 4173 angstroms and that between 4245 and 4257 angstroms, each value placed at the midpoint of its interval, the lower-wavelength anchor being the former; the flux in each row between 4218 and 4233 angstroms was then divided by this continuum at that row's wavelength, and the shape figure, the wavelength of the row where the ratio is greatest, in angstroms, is 4232.27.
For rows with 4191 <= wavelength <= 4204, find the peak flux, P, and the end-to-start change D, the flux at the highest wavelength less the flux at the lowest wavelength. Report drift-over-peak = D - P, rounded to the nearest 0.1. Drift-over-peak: -39.2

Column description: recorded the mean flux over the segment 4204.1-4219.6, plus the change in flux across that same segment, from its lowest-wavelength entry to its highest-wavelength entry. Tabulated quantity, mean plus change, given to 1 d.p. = 38.7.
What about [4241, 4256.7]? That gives 37.7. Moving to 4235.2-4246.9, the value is 39.7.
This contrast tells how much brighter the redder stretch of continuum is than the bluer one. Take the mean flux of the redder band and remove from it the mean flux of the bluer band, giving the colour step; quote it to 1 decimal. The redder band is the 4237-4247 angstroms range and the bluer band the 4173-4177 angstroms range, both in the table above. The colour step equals -1.2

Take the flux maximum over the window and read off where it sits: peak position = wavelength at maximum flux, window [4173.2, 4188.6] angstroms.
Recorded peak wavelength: 4174.20 angstroms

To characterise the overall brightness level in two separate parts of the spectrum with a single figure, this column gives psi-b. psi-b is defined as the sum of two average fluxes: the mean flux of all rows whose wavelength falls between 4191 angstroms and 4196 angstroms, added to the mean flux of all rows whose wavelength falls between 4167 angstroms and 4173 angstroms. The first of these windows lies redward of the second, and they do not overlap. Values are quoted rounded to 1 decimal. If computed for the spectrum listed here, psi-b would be 80.4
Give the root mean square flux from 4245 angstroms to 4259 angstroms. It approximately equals 38.3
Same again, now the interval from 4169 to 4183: 40.4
